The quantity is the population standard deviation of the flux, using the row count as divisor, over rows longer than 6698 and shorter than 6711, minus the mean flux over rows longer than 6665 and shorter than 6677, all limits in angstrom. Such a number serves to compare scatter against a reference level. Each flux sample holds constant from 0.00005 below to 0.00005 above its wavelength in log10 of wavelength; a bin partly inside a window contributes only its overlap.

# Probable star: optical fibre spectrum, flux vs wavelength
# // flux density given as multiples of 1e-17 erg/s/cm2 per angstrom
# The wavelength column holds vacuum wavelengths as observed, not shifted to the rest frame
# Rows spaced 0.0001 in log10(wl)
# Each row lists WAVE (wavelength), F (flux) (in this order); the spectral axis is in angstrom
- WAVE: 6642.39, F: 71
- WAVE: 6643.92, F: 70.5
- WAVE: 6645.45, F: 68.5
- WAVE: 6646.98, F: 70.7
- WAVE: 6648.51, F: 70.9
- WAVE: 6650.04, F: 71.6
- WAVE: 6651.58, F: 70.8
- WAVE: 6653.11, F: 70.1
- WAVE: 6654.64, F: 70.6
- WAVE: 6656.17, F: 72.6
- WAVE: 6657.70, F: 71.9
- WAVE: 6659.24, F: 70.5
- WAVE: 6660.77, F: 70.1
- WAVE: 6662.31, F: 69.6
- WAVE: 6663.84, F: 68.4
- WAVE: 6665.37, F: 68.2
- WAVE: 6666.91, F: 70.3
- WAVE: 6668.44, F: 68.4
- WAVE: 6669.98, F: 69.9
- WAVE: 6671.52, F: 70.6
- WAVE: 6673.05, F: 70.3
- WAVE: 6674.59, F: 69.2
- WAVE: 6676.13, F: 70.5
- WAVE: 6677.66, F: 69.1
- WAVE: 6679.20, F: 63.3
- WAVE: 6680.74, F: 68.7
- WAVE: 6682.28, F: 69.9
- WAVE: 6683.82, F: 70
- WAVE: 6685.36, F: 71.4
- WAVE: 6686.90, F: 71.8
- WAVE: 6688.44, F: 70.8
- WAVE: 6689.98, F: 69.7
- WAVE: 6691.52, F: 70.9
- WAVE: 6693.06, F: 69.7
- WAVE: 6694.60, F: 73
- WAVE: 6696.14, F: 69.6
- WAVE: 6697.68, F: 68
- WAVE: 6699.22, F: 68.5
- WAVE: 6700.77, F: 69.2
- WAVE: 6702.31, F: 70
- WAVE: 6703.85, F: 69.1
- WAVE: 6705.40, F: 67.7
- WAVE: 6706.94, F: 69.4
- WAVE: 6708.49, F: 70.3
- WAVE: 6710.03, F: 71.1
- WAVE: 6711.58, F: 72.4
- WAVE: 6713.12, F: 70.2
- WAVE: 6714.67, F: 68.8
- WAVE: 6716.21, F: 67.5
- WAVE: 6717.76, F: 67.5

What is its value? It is -68.7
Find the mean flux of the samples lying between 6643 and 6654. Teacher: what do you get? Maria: 70.4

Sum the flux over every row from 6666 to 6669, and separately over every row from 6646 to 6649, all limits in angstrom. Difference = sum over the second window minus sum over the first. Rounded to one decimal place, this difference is 2.9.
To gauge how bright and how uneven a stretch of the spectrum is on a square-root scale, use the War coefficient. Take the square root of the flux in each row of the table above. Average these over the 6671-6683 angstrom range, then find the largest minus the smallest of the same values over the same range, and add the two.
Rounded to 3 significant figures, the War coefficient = 8.75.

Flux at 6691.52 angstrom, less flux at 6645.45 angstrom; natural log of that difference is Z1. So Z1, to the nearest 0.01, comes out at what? 0.88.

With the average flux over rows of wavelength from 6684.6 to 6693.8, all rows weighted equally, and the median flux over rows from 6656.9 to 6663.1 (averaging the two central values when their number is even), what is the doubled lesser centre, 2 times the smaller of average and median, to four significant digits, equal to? 140.6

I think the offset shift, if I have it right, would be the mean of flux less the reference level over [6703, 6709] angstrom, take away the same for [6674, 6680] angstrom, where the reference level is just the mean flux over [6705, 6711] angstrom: 1.1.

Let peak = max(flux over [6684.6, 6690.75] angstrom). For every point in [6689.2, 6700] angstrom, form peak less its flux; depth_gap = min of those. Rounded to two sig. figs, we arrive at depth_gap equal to -1.2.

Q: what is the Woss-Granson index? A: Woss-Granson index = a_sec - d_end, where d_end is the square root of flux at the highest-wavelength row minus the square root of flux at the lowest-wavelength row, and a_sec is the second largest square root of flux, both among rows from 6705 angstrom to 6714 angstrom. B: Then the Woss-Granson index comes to 8.28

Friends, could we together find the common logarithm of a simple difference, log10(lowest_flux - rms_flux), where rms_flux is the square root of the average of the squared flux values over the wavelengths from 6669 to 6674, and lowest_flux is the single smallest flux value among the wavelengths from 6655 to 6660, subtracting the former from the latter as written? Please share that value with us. -0.6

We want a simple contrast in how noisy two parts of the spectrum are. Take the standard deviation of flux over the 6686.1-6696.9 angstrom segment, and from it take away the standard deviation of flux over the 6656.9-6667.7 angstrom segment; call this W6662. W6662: 0.0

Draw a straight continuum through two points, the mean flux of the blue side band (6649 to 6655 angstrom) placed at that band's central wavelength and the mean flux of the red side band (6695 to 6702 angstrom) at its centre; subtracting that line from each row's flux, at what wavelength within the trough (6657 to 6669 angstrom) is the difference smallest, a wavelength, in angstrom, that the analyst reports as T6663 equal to 6665.37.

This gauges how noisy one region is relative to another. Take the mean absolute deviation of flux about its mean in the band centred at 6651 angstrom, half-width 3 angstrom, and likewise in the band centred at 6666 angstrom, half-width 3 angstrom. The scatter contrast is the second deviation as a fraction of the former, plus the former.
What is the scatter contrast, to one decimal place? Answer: 2.2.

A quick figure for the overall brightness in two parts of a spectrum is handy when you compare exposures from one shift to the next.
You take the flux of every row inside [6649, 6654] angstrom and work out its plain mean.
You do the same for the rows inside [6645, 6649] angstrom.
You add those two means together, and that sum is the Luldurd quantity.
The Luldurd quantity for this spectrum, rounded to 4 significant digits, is 140.9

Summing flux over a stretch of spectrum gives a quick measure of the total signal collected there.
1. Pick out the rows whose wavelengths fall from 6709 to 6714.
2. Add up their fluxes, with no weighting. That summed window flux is 214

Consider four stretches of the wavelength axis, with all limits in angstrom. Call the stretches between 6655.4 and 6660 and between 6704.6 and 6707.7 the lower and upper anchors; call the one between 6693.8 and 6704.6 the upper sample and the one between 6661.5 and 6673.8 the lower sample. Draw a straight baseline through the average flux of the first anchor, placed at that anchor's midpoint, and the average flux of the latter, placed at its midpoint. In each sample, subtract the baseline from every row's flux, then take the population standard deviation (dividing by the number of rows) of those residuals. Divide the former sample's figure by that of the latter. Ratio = 1.3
